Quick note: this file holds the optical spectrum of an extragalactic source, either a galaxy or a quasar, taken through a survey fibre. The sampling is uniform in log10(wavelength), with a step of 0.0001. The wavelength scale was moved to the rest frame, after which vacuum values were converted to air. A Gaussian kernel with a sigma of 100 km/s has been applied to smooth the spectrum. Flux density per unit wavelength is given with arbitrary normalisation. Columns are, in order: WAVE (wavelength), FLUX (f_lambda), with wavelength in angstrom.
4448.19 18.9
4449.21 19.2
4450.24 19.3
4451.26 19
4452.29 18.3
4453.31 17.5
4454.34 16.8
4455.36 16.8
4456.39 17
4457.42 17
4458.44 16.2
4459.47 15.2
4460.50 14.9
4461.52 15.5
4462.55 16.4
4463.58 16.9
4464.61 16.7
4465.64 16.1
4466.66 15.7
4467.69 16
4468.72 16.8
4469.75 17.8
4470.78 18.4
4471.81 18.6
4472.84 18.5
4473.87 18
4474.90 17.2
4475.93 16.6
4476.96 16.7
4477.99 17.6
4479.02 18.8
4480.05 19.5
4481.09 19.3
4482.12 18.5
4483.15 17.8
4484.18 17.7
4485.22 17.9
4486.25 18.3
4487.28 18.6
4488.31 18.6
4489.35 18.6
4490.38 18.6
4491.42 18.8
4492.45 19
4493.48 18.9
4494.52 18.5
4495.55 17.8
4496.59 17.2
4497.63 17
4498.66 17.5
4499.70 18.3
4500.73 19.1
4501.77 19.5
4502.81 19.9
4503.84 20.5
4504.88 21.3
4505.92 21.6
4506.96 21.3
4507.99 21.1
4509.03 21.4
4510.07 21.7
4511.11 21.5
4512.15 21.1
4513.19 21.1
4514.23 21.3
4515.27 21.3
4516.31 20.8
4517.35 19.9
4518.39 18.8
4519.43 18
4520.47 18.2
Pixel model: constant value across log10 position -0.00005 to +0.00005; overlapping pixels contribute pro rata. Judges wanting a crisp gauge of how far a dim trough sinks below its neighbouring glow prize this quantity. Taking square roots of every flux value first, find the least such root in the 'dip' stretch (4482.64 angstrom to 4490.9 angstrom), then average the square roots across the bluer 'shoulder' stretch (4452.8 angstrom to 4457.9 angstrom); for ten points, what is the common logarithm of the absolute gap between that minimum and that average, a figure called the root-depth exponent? -1.1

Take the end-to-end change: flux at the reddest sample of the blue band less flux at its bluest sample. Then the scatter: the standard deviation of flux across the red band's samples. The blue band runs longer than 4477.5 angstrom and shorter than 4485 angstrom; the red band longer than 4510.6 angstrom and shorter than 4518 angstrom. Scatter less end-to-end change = 0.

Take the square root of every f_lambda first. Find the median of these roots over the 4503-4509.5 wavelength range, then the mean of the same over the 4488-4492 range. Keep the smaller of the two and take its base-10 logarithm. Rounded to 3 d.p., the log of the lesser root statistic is 0.635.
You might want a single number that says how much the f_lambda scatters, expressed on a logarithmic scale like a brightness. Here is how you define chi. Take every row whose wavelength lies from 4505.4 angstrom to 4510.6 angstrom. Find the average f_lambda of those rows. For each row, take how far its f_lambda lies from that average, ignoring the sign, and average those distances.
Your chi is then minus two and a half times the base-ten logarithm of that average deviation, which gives 1.8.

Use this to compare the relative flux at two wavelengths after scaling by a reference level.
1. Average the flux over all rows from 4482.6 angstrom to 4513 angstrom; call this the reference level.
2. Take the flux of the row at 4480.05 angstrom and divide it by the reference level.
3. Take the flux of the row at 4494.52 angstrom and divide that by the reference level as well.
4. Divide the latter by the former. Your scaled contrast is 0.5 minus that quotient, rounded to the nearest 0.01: -0.45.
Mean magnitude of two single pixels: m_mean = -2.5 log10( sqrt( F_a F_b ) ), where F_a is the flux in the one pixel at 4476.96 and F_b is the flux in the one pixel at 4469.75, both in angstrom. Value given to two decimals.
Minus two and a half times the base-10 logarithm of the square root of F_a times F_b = -3.09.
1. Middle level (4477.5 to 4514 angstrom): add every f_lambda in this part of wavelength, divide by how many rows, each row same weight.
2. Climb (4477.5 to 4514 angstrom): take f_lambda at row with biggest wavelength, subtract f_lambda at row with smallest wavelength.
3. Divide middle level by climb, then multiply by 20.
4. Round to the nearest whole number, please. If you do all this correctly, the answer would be 110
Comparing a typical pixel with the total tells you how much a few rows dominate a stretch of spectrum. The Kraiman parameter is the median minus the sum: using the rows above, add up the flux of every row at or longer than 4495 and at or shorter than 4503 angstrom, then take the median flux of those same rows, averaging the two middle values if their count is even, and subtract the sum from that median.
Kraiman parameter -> -128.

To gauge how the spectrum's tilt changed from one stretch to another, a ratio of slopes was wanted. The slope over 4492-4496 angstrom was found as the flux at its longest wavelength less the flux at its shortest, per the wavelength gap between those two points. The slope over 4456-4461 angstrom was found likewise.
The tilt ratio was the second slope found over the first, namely 1.3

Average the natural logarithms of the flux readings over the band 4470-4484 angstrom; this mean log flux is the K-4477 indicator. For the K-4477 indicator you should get 2.90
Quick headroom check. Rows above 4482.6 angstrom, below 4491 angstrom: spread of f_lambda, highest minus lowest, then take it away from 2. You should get 1.1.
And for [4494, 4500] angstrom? 0.5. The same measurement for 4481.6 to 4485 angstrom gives 1.2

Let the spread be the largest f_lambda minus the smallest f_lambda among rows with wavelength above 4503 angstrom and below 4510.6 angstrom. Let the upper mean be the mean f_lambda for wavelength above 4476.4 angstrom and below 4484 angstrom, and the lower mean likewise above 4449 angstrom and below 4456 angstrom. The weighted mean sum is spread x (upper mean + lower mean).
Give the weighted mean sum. 44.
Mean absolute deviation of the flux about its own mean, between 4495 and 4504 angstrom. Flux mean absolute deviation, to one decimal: 1.1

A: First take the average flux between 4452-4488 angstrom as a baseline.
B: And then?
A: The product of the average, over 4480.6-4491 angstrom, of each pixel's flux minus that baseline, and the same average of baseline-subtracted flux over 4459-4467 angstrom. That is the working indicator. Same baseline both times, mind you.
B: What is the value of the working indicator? -1.5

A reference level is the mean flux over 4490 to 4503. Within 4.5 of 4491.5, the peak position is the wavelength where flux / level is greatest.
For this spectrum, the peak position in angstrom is 4492.45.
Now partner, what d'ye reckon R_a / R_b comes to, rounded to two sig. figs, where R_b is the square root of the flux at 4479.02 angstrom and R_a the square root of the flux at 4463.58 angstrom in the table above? 0.95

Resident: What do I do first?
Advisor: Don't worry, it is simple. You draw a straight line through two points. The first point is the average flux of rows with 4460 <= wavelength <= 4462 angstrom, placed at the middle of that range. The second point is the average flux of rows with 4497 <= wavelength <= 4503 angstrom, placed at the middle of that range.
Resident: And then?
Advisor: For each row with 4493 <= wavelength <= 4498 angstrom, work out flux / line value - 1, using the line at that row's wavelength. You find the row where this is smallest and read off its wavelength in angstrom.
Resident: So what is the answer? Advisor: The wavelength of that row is 4497.63 angstrom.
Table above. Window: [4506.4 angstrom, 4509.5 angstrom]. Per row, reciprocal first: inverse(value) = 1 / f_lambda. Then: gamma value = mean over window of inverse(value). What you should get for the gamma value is 0.047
